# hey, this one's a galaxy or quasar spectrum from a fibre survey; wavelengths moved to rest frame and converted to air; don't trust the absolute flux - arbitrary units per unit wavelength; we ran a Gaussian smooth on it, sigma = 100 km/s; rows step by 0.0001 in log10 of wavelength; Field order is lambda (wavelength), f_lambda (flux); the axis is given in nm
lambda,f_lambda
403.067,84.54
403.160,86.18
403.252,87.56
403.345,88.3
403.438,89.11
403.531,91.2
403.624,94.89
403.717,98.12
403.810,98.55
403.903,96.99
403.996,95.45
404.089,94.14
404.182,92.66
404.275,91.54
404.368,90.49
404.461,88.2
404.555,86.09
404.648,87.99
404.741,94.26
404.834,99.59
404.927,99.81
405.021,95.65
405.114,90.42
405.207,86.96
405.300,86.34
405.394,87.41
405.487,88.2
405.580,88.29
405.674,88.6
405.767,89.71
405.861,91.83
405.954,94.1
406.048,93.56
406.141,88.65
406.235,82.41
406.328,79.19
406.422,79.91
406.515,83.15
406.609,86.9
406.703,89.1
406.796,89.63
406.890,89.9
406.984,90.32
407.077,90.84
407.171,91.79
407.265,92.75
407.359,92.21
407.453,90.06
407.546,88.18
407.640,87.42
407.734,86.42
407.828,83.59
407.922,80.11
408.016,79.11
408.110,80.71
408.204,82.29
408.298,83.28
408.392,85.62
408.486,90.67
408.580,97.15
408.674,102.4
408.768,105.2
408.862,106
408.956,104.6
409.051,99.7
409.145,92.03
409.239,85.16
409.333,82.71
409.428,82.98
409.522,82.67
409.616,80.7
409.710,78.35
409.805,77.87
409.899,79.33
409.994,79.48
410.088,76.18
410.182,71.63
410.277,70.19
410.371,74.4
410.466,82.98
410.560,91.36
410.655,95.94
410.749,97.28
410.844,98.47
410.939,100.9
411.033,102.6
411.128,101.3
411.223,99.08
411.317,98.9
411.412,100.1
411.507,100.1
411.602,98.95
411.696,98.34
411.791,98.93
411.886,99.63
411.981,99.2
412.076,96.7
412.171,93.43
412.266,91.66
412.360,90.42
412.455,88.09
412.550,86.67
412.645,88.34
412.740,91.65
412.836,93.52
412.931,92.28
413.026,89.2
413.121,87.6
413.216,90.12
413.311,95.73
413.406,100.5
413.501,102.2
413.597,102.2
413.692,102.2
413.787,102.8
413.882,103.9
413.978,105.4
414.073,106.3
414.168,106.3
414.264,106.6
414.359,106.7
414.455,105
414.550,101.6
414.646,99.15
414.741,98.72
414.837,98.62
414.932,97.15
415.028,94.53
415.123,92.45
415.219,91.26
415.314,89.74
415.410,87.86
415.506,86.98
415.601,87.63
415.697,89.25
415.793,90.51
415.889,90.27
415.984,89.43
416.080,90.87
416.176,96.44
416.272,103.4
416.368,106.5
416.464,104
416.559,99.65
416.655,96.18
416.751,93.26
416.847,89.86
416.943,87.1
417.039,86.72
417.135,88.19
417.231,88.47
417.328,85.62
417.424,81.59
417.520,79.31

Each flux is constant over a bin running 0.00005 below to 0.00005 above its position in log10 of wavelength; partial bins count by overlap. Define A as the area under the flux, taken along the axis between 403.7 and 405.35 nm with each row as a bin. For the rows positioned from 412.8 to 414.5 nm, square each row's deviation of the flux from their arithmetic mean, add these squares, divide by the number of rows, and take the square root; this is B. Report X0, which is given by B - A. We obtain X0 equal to -147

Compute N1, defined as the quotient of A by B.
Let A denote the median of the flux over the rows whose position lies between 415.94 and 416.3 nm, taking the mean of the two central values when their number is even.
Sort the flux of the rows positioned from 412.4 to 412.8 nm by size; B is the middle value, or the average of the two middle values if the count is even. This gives 1.06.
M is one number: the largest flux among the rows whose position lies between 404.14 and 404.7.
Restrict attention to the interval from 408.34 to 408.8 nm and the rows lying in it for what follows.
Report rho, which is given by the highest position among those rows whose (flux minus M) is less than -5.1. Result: 408.392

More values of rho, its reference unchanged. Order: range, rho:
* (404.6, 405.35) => 405.300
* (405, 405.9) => 405.394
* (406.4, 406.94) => 406.609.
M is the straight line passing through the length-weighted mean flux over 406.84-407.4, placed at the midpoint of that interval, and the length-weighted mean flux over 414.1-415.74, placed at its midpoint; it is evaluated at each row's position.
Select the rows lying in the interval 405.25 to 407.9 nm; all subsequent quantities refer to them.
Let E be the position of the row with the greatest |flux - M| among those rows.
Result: 406.328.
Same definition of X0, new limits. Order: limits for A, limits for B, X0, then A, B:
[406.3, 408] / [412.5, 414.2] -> -141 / 148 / 7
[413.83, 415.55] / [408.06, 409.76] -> -160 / 170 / 9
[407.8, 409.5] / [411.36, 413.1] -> -149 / 153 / 5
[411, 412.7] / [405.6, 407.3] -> -159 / 163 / 4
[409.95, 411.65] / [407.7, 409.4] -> -146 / 155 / 9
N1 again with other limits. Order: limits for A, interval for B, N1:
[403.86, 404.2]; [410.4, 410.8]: 1.01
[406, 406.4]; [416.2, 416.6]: 0.82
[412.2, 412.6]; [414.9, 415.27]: 0.95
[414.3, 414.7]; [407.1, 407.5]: 1.12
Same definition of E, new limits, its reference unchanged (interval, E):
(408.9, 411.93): 410.277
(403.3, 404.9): 404.834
